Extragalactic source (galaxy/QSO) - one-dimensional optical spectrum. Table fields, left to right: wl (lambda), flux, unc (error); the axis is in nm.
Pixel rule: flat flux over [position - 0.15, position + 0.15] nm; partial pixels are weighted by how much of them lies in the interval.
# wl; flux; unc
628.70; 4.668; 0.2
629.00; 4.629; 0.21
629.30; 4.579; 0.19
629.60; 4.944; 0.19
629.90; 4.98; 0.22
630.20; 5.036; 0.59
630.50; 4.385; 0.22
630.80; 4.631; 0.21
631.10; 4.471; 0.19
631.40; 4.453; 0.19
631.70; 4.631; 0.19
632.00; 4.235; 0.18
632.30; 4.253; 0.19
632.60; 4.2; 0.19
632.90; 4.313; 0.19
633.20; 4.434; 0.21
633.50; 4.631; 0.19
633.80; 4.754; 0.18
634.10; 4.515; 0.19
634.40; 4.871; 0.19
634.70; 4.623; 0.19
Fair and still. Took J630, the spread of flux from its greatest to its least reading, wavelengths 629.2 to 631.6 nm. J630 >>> 0.65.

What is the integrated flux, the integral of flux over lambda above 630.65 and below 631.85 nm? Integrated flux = 5.46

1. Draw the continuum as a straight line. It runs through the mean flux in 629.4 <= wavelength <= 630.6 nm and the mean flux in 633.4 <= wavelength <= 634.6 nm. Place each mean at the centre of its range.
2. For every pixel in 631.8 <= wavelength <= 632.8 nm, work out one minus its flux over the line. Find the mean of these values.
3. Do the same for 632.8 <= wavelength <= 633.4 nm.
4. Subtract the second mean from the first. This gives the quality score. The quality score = 0.04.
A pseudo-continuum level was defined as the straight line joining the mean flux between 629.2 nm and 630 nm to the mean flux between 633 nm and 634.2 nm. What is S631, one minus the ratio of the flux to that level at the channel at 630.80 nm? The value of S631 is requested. 0.027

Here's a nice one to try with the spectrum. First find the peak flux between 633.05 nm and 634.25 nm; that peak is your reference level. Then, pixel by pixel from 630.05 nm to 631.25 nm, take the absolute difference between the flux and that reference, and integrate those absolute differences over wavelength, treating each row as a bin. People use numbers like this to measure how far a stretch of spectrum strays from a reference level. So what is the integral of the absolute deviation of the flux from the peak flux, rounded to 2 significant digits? 0.32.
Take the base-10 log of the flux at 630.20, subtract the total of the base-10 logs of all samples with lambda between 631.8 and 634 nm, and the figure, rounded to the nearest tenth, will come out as -3.8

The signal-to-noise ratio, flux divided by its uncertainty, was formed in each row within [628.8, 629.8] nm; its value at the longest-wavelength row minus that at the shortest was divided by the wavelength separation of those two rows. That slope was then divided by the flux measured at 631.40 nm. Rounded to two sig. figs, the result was 1.5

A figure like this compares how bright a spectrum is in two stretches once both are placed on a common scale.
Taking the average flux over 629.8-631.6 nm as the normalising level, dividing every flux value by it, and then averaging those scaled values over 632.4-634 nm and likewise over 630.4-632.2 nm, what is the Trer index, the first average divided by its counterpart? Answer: 1.00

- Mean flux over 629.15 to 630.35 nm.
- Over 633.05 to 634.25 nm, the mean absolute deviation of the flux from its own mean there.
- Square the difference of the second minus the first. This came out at 22.8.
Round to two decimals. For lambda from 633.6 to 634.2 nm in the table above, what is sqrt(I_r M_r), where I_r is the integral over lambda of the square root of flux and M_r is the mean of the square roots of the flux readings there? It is 1.67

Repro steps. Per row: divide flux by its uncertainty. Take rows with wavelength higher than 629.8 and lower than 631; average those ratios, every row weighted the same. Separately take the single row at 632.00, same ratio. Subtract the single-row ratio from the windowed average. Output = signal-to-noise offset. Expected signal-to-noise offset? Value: -5.2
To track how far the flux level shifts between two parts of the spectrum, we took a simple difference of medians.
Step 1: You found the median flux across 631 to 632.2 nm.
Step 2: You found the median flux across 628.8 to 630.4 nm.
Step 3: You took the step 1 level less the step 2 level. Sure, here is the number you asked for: -0.5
